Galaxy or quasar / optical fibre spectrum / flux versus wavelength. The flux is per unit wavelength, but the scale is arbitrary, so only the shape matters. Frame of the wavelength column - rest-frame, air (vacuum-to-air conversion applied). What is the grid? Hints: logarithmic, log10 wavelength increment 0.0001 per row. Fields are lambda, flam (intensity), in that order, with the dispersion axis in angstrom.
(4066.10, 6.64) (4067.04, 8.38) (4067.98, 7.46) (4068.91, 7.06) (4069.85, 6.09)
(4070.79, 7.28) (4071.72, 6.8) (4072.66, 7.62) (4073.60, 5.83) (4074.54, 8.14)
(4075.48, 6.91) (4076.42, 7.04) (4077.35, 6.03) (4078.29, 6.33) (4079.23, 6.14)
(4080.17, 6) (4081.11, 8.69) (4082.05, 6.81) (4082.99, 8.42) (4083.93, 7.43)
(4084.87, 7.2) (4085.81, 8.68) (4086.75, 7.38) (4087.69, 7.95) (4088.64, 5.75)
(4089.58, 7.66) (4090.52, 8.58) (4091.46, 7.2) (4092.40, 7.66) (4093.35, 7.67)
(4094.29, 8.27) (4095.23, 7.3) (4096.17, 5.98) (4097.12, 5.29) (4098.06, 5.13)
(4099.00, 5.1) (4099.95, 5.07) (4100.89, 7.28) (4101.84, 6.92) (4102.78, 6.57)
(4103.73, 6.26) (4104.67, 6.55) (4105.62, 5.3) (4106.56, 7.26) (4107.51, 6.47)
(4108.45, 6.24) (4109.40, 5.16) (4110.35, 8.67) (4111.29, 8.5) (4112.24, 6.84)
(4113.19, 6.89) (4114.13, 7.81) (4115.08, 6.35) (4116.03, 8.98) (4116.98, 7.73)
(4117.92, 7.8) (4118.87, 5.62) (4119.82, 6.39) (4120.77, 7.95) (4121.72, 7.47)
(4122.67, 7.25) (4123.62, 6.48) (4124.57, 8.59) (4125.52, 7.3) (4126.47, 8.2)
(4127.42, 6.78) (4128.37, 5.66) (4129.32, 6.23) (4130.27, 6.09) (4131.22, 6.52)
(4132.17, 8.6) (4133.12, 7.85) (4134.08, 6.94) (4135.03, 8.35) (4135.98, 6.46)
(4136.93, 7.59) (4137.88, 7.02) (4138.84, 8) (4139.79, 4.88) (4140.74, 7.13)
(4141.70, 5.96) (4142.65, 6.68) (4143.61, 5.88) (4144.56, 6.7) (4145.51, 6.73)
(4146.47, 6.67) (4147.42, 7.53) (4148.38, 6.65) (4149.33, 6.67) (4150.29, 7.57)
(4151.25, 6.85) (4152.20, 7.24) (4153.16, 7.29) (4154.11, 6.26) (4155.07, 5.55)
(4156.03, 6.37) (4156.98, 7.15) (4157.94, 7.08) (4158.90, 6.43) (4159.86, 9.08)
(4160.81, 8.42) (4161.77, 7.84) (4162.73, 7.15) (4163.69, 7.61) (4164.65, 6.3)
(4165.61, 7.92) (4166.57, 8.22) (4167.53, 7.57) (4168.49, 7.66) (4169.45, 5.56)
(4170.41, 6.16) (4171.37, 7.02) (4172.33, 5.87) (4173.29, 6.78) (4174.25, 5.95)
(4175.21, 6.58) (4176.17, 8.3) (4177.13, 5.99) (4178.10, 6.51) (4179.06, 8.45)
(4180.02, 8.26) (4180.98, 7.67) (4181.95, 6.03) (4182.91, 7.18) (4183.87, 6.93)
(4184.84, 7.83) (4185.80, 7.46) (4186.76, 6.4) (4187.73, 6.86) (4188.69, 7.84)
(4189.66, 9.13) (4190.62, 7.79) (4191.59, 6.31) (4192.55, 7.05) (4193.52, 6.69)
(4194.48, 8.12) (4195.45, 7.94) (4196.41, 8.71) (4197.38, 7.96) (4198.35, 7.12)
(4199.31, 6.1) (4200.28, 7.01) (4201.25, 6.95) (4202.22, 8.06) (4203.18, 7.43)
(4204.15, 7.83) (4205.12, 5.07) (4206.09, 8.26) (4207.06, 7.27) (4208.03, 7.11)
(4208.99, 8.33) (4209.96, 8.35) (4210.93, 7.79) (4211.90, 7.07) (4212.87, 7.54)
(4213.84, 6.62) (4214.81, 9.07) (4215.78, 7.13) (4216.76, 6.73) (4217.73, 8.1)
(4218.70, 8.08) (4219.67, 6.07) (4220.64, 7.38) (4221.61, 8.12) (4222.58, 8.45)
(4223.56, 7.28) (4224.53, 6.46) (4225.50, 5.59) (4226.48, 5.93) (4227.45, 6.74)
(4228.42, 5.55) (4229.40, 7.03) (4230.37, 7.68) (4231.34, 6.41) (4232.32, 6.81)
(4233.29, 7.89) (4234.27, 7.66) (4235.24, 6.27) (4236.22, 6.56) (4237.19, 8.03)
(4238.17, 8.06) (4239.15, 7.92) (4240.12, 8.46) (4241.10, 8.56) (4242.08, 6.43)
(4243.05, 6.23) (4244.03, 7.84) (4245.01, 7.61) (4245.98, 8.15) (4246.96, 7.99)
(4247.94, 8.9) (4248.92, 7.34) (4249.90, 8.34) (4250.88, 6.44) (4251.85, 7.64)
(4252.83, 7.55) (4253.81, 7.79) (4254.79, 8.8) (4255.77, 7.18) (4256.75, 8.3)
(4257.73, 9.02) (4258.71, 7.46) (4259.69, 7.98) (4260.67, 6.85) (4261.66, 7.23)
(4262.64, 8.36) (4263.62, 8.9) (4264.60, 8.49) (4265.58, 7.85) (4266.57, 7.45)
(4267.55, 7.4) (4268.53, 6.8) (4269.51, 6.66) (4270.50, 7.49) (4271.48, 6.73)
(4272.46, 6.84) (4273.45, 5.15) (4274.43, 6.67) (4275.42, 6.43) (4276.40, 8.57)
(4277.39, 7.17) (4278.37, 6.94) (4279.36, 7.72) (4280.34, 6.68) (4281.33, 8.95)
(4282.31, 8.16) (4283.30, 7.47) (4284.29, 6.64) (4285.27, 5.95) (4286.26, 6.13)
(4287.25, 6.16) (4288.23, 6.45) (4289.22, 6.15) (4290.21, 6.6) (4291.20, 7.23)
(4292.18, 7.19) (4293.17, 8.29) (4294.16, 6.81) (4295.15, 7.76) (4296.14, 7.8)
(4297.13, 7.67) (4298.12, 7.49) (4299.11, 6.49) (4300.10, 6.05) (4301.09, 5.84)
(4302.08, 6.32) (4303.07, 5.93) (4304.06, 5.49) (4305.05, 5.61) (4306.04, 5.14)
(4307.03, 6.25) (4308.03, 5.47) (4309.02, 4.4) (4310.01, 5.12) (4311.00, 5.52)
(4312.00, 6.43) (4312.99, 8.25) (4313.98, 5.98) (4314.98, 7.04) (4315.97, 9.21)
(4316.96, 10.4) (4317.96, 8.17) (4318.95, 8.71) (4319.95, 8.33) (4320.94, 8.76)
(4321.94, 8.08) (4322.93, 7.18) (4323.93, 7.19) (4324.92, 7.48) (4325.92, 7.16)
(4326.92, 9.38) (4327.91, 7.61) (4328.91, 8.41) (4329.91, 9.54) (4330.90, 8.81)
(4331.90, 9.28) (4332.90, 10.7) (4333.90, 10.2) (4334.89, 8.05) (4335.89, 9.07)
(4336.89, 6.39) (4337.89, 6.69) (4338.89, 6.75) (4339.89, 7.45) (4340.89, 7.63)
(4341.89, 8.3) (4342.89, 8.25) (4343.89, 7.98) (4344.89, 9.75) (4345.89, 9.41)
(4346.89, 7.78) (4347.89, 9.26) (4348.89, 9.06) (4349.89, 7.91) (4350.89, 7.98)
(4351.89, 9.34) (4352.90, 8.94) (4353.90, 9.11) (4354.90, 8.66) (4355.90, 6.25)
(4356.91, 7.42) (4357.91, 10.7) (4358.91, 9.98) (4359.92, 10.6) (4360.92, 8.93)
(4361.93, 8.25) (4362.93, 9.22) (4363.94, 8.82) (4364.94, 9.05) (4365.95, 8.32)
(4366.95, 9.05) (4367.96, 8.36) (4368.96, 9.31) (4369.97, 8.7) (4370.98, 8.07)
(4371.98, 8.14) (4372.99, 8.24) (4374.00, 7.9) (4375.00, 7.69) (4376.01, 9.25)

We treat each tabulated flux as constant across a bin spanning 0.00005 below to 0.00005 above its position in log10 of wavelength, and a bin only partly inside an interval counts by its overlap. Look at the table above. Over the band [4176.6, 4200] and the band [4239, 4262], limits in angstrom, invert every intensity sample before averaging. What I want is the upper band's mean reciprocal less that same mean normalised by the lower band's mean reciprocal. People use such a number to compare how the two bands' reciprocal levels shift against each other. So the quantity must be -0.814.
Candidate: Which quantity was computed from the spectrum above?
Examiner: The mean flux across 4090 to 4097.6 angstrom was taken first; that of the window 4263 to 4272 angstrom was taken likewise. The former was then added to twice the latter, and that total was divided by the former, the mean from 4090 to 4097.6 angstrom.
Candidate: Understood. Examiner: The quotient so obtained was 3.08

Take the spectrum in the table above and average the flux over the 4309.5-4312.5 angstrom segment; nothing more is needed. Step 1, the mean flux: 5.7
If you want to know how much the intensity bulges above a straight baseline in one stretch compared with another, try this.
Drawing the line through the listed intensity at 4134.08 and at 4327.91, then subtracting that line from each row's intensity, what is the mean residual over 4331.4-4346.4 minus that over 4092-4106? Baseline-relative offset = 1.1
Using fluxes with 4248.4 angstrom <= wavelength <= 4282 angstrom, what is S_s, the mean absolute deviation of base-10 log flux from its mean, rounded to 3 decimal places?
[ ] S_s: 0.040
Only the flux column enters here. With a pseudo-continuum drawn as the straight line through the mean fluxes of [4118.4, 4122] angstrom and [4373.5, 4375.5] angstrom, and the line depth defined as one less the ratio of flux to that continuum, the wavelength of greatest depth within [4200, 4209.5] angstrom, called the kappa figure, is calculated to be 4205.12 angstrom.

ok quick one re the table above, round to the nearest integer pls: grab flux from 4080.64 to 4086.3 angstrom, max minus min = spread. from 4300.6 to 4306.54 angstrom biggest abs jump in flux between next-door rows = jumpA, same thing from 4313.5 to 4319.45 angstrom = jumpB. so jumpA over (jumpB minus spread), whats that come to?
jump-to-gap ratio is 1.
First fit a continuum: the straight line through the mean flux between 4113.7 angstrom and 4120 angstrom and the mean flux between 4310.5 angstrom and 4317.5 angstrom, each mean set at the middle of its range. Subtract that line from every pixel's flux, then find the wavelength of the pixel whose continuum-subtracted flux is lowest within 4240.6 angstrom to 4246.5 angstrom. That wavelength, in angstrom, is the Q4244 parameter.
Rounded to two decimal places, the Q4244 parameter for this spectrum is 4243.05 angstrom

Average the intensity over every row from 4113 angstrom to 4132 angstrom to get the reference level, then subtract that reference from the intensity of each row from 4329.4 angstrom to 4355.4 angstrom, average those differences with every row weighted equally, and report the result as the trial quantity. 1.4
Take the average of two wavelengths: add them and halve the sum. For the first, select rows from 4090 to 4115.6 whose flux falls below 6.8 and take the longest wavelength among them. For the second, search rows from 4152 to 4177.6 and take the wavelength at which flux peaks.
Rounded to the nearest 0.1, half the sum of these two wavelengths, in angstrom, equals 4137.5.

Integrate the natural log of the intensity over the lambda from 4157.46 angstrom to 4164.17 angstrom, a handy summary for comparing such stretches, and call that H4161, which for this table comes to 14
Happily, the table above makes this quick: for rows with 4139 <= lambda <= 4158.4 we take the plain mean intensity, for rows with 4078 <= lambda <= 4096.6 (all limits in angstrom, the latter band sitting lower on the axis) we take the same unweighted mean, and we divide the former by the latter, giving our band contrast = 0.90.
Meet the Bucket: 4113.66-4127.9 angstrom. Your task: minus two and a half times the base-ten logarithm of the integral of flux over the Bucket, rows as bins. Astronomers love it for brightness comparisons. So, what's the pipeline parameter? -5.05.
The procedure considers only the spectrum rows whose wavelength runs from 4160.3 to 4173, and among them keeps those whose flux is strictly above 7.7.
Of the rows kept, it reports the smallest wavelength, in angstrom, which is 4160.81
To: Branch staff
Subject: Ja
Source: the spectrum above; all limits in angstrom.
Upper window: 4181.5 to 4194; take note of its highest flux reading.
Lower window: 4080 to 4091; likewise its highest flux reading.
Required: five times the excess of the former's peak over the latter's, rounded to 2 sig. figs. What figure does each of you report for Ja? 2.2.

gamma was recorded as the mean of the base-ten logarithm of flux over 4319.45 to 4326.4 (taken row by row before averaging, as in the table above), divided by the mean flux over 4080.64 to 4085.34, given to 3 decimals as 0.115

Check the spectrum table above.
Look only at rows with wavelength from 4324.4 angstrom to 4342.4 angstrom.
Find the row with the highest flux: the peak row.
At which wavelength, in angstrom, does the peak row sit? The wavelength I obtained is 4332.90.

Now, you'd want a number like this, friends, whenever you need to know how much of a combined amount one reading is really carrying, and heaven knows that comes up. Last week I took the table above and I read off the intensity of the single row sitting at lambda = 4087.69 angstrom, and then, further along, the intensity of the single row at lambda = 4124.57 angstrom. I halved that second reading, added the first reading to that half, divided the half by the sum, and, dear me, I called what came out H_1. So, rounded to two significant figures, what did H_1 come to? 0.35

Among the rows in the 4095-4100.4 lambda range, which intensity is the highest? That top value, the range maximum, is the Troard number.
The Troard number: 7.3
